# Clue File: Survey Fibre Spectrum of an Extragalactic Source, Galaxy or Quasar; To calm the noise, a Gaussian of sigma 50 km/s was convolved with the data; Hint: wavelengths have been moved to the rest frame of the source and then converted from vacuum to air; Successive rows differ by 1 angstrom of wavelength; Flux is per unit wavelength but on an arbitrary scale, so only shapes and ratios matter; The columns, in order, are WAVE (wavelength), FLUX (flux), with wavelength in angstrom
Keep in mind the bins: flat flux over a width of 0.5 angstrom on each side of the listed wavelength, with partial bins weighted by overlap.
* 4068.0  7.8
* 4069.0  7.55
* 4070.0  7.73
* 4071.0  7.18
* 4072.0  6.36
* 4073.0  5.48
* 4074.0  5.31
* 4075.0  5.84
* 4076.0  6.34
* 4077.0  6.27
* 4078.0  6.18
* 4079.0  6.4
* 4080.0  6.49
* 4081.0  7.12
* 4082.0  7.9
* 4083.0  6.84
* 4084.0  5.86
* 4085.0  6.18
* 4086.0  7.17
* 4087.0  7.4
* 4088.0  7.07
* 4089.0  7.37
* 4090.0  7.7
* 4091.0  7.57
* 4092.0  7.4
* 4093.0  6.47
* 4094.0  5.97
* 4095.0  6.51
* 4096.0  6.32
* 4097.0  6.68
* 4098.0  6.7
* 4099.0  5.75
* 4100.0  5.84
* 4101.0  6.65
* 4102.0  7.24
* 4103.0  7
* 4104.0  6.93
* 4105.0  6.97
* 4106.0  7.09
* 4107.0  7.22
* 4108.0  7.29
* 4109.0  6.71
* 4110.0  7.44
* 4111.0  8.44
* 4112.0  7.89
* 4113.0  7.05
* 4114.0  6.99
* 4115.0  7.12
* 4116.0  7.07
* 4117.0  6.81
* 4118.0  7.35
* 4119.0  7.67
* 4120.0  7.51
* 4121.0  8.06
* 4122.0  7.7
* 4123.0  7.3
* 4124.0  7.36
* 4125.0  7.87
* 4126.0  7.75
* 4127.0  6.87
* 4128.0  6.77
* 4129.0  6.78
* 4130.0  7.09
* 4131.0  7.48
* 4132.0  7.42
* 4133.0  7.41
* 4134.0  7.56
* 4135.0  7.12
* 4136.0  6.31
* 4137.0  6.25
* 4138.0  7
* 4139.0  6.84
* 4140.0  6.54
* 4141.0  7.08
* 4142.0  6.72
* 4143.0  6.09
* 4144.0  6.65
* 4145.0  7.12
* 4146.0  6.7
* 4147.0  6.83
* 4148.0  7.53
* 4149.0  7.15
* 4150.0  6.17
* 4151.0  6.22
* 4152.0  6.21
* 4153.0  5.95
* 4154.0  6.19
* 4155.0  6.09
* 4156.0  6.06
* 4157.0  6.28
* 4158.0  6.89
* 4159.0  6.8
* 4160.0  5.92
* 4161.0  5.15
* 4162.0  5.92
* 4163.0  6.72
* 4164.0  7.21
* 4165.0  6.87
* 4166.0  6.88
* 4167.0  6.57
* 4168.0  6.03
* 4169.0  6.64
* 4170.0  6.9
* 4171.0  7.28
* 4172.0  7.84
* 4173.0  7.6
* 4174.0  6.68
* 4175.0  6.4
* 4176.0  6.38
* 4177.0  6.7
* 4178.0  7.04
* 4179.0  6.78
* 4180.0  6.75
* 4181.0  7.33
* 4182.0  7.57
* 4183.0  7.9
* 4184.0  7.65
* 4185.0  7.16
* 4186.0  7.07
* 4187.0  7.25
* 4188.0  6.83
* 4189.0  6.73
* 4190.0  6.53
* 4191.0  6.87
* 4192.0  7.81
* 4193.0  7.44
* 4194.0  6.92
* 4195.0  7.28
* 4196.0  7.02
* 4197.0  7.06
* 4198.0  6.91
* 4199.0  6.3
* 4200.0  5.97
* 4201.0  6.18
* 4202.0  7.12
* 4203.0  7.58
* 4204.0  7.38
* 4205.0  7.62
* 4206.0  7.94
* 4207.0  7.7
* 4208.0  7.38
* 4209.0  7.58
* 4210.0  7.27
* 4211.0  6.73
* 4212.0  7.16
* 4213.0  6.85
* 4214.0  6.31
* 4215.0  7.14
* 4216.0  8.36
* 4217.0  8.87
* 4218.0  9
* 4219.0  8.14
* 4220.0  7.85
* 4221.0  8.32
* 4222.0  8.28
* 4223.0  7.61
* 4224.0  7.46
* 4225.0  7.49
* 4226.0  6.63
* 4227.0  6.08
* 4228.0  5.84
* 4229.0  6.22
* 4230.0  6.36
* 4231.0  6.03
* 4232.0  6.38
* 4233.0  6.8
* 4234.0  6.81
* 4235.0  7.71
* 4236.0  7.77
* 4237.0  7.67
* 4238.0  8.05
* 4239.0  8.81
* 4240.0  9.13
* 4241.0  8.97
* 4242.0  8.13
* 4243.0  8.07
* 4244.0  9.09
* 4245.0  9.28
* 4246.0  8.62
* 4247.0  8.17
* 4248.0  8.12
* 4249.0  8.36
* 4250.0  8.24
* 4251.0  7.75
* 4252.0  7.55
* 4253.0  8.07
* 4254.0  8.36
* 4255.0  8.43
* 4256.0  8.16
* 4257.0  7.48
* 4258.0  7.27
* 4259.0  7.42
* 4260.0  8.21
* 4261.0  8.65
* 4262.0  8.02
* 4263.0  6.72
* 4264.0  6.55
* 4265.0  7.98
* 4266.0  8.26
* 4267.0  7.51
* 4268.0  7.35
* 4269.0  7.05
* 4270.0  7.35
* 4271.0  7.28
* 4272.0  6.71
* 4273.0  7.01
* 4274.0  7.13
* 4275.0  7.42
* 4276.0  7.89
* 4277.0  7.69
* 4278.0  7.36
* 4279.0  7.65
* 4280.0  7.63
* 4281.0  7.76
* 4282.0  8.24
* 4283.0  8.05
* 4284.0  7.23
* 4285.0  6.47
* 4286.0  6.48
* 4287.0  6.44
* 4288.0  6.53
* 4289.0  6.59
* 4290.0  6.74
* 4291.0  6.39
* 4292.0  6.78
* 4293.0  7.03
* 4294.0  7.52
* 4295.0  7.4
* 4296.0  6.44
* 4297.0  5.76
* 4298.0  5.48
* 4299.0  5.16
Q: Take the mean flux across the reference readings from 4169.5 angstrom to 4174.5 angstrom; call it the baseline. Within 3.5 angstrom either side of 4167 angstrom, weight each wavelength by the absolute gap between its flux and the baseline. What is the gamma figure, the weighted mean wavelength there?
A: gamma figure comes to 4167.6 angstrom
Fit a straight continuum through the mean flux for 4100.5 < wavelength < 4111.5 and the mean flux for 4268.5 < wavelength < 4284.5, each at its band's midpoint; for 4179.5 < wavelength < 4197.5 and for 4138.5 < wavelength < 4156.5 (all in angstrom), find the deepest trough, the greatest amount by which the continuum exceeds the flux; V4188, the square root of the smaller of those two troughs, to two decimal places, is 0.89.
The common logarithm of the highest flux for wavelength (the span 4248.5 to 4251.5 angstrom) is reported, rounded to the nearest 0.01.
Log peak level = 0.92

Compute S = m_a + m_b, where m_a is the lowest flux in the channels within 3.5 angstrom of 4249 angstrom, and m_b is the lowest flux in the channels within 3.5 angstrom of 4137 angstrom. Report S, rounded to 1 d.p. 13.8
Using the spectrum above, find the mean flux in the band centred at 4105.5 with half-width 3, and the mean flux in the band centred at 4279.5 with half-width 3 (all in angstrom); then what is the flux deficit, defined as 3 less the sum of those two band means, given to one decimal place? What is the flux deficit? -11.8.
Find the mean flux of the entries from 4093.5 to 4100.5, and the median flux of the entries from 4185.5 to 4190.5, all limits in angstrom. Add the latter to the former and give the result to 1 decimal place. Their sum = 13.1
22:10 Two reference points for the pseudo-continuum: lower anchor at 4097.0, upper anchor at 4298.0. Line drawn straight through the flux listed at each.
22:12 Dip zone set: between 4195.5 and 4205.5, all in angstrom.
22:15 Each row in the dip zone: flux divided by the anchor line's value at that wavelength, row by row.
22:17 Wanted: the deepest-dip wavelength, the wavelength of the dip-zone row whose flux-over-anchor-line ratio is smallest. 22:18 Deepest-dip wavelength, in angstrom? 4200.0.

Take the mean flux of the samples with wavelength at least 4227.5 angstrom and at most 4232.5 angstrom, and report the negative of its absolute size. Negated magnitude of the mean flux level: -6.2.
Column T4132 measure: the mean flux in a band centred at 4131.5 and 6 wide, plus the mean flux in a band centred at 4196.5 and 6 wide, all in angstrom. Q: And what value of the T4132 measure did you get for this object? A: 14.2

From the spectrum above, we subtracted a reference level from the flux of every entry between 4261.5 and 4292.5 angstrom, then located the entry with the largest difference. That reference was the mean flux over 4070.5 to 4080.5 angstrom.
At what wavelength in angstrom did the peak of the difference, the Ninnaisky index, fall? 4266.0 angstrom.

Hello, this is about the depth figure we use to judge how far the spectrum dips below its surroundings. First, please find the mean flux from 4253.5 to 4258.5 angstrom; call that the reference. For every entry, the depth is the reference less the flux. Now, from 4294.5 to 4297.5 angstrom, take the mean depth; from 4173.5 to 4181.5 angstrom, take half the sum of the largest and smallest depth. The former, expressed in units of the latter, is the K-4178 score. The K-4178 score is 1.3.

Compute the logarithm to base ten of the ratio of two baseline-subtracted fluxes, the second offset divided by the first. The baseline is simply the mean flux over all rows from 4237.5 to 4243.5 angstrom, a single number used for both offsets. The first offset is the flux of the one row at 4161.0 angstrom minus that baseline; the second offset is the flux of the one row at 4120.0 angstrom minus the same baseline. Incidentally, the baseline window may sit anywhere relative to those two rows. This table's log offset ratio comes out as -0.5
